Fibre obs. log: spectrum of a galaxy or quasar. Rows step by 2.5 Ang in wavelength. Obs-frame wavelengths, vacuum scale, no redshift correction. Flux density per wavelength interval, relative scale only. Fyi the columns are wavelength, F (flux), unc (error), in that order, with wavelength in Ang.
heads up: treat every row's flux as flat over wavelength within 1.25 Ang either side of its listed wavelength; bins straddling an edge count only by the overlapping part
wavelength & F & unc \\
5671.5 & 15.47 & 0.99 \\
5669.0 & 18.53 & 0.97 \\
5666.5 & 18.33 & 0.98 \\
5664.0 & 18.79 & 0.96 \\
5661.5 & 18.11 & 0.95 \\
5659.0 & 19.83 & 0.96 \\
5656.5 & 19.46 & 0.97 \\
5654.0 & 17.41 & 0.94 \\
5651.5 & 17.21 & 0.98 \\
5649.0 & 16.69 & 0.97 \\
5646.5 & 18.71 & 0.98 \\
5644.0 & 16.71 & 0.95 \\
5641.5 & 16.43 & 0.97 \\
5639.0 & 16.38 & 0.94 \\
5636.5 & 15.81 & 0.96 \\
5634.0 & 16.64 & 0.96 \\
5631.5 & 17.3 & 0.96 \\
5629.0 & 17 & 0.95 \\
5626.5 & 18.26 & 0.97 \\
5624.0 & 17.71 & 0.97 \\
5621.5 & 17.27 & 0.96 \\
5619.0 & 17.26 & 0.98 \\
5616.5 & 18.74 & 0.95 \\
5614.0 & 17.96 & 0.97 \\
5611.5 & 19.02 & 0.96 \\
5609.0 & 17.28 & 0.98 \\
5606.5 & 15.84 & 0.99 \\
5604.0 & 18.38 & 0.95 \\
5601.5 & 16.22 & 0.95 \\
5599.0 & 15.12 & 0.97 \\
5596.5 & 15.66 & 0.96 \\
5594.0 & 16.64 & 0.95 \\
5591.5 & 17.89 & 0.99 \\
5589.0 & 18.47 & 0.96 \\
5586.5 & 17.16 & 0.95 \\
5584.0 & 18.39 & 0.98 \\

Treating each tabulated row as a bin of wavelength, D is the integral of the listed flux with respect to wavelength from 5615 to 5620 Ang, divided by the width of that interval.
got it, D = 18.0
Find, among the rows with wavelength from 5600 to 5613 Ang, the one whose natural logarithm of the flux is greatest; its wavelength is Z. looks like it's 5611.5 Ang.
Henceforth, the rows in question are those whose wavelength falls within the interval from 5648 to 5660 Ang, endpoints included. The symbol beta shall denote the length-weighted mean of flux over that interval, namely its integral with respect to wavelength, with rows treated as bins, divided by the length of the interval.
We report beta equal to 18.1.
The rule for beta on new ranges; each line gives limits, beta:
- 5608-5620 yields 18.1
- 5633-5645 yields 16.4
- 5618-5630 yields 17.5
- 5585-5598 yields 17.1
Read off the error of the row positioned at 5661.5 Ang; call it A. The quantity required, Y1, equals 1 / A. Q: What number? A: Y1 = 1.05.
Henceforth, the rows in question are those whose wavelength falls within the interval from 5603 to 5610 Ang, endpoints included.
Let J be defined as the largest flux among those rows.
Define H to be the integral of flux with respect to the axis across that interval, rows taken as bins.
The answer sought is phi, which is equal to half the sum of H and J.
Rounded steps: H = 120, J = 18.38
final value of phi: 69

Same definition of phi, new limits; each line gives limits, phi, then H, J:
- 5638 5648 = 95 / 171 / 18.71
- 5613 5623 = 98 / 178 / 18.74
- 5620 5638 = 163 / 308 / 18.26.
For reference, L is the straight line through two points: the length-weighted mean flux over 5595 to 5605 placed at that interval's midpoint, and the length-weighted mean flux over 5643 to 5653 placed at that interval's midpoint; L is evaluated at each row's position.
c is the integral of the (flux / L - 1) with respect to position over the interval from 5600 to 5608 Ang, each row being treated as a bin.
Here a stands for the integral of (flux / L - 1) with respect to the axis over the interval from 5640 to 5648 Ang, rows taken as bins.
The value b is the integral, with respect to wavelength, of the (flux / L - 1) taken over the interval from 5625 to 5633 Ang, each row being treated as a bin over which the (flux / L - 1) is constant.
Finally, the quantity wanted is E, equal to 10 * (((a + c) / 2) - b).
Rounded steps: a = -0.01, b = 0.3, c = 0.19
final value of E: -2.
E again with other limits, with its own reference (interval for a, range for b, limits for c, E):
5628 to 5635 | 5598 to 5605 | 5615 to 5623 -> 2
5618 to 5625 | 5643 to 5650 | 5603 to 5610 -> 2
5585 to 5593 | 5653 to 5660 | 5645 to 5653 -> -1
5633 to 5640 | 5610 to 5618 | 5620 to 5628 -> -9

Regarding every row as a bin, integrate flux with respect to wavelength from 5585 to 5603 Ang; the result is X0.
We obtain 302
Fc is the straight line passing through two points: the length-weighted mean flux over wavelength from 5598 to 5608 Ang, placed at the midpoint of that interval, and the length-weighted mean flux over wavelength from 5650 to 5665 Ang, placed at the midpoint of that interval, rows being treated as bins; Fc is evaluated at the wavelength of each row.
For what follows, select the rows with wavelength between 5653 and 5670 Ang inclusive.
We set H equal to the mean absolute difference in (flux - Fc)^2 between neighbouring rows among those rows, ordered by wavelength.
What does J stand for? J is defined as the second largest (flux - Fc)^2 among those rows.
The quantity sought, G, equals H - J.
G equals -0.6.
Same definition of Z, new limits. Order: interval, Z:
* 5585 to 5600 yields 5589.0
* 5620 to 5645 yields 5626.5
